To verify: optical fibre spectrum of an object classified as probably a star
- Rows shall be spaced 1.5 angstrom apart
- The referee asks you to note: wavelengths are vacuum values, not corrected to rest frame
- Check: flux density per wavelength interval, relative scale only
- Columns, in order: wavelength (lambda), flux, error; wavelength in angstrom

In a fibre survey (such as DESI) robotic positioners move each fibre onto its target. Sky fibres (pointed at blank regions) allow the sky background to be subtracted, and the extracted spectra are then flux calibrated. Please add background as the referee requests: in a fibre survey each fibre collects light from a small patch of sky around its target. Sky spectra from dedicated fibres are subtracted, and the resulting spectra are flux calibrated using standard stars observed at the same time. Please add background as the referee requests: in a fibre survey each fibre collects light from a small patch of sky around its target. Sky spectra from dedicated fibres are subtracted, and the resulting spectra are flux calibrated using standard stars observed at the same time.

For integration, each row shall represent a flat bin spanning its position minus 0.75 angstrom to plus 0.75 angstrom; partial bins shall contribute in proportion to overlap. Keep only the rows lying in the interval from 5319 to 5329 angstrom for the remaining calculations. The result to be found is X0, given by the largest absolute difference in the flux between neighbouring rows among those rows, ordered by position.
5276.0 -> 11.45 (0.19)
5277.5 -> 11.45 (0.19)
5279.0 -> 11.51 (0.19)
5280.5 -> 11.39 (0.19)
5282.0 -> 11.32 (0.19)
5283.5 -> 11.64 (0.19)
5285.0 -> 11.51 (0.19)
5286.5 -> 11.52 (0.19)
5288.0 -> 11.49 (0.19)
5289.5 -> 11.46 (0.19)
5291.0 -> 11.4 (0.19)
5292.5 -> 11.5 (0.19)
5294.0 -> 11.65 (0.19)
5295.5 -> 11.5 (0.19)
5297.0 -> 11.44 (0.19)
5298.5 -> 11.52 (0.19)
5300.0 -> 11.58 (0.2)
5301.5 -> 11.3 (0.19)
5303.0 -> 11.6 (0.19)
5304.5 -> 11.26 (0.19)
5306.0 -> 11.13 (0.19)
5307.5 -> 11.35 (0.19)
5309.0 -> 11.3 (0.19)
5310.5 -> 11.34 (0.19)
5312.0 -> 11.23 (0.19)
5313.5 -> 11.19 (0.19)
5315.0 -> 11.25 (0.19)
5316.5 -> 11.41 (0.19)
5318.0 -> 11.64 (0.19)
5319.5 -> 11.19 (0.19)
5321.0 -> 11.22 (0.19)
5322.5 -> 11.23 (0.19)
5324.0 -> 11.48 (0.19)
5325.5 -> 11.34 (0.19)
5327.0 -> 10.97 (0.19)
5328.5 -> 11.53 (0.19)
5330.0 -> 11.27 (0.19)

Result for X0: 0.56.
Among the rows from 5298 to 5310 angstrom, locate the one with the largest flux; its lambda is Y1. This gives 5303.0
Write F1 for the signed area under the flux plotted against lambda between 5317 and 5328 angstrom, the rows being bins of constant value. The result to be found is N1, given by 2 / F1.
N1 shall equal 0.0161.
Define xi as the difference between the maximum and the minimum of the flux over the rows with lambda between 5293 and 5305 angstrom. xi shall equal 0.39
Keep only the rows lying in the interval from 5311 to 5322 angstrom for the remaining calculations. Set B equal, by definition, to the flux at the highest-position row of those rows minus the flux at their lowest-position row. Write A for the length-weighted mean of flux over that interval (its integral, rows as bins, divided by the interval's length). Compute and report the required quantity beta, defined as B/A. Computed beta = -0.0009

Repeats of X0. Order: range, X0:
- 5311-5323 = 0.45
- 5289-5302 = 0.28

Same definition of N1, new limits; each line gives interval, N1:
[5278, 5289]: 0.0158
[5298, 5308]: 0.0176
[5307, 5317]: 0.0177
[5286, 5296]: 0.0174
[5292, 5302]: 0.0174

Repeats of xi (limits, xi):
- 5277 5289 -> 0.32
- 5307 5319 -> 0.45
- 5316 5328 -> 0.67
